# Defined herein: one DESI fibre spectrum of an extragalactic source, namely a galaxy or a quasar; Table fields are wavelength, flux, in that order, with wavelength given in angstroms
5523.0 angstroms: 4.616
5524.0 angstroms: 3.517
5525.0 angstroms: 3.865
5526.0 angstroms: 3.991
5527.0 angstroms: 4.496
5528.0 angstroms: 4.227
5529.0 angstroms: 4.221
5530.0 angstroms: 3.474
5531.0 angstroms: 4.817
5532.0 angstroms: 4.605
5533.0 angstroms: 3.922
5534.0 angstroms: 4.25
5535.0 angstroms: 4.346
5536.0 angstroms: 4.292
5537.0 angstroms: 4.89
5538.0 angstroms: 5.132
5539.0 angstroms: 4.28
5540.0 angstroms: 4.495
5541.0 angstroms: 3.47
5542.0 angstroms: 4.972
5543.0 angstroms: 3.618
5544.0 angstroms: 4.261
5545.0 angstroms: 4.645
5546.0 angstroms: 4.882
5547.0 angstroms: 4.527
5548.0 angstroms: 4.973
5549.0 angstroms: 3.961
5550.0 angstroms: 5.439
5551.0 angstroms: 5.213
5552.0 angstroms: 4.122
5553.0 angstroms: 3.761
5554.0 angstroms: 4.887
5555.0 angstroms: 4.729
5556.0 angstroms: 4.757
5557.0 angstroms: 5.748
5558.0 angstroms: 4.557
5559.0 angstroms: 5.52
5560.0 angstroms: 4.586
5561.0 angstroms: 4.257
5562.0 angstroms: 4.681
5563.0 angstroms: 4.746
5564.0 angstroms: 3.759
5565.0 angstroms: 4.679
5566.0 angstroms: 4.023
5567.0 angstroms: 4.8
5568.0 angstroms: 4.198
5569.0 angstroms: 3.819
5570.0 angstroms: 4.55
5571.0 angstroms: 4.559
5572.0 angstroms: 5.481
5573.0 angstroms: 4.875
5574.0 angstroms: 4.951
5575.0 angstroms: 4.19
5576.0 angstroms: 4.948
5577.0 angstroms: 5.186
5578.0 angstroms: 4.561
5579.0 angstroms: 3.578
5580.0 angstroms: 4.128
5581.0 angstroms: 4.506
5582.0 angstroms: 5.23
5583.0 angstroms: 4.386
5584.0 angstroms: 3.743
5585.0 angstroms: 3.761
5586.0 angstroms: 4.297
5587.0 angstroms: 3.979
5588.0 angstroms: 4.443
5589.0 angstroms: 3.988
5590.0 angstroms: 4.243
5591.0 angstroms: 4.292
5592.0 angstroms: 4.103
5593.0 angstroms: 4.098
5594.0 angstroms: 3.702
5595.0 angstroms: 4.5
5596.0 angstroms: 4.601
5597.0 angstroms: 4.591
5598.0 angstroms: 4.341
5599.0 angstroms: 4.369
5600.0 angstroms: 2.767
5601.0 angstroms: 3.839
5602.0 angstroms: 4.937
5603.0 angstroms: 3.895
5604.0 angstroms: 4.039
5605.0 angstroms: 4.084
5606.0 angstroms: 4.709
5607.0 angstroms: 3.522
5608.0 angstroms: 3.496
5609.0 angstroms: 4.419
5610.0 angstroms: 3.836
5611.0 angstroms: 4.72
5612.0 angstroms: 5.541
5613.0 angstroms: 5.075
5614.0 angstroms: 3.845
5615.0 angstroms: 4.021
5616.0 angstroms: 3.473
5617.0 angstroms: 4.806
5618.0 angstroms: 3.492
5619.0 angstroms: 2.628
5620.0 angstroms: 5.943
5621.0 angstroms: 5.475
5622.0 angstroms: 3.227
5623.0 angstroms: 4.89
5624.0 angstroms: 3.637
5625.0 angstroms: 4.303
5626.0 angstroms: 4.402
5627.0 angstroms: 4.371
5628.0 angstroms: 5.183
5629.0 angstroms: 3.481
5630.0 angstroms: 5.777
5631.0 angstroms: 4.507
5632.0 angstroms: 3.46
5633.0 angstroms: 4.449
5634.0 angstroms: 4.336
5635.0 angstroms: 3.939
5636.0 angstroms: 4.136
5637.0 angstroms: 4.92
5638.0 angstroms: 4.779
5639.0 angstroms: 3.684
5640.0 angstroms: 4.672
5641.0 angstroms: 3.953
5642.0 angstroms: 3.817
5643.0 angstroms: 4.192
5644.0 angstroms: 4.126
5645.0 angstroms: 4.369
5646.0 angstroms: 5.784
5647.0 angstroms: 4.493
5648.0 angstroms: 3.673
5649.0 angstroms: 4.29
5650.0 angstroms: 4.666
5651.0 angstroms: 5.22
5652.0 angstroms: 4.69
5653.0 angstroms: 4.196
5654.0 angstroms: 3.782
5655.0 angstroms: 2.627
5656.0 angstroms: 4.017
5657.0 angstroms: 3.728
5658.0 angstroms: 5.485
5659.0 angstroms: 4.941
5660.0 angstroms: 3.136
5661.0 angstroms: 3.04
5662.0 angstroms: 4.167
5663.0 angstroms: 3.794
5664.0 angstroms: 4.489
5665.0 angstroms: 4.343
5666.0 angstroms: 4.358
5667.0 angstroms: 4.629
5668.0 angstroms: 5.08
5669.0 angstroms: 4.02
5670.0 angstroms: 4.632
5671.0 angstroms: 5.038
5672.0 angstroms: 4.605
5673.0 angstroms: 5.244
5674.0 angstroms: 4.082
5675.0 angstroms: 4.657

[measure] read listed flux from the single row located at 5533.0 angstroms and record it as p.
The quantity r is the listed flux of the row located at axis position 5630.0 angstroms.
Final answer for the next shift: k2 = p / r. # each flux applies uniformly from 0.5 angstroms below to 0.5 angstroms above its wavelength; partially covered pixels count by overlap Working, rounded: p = 3.922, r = 5.777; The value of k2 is 0.68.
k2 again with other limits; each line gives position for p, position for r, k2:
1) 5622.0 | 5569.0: 0.84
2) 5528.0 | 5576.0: 0.85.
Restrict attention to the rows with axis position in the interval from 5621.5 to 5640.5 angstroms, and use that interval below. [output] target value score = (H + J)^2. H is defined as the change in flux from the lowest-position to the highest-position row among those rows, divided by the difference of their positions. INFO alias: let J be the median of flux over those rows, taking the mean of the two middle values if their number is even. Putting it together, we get 20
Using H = 0.08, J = 4.4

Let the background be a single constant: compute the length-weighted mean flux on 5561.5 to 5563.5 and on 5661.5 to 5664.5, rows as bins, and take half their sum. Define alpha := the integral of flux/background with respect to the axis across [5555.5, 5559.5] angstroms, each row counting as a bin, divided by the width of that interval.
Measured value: 1.16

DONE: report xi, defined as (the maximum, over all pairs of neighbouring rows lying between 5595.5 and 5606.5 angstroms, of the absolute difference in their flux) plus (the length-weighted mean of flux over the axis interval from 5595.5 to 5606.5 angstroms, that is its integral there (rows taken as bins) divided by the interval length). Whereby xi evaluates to 5.8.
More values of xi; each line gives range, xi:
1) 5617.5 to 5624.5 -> 7.5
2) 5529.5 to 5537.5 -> 5.7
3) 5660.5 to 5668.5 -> 5.4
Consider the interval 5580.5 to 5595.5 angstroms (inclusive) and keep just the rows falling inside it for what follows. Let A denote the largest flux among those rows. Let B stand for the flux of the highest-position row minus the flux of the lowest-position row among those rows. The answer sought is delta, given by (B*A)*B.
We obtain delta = 0.0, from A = 5.23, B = -0.01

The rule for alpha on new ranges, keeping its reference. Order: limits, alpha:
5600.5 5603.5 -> 0.95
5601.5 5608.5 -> 0.92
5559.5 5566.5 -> 0.99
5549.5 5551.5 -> 1.20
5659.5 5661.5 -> 0.70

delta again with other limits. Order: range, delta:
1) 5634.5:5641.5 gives 0.0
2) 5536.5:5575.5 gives 2.8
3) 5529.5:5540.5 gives 5.3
